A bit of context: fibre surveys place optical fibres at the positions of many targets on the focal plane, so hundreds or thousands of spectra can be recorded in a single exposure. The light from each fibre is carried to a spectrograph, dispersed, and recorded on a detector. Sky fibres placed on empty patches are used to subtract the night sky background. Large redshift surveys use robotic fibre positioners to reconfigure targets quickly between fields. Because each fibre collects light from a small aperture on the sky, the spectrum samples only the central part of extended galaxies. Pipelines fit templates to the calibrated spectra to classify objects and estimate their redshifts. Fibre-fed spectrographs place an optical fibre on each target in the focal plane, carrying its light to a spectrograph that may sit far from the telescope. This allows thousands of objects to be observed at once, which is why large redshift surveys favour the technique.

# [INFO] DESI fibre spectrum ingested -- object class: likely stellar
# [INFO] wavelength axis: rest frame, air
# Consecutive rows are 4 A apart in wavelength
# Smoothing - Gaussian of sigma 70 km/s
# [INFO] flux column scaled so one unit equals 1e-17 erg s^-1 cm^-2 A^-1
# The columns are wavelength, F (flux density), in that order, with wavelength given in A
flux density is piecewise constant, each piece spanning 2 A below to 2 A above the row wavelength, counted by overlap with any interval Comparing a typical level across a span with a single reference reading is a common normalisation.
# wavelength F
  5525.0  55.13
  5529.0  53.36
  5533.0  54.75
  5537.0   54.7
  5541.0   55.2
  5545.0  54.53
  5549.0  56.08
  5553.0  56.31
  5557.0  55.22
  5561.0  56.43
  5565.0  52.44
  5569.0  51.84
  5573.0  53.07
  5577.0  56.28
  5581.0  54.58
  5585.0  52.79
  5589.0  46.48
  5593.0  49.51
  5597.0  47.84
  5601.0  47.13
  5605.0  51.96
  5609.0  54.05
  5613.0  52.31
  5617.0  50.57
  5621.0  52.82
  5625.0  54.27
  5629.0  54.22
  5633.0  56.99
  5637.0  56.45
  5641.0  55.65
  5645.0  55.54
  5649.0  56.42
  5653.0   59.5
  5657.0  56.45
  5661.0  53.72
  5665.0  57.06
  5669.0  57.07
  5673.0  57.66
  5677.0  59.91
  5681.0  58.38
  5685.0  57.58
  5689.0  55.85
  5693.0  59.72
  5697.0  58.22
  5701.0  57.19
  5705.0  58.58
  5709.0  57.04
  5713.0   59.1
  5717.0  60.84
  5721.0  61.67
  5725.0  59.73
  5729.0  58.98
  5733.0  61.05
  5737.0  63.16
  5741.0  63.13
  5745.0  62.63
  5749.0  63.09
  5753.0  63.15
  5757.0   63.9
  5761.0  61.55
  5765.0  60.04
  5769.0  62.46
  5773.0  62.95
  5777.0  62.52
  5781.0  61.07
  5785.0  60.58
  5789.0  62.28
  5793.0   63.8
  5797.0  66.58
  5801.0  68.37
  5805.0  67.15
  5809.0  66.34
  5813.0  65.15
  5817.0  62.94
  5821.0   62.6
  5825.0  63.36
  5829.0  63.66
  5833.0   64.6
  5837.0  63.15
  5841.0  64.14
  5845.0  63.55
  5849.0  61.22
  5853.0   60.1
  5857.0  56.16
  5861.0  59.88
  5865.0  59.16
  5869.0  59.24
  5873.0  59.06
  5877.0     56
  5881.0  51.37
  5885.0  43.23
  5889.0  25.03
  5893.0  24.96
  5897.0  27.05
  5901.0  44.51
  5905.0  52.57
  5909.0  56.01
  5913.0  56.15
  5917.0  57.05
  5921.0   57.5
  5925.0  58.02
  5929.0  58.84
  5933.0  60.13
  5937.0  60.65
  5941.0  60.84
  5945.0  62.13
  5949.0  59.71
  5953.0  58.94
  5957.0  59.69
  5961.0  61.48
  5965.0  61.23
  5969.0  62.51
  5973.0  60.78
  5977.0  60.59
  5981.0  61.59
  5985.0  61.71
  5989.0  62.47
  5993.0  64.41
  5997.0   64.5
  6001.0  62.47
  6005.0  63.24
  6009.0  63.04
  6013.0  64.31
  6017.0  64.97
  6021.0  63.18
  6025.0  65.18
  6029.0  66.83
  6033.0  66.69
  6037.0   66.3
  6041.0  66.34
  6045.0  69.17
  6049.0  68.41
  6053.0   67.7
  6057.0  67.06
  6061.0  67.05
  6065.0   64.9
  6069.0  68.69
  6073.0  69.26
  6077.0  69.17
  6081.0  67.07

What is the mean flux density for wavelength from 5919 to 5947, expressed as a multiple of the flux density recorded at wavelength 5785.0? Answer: 0.99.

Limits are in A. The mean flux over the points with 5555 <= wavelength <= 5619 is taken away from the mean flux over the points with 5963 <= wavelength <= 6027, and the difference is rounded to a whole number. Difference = 11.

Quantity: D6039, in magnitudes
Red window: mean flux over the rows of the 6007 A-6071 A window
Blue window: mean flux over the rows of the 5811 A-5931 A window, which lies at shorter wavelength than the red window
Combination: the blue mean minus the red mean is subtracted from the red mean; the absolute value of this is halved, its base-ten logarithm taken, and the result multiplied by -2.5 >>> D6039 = -3.97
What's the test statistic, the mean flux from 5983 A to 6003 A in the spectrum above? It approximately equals 63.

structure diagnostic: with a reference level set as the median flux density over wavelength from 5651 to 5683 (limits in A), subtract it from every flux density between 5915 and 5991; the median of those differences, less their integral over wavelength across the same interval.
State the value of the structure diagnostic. -220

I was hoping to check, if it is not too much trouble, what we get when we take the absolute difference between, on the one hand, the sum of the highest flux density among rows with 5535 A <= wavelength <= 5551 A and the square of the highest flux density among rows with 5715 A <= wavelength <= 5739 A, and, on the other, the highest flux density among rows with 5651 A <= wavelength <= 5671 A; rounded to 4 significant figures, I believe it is 3986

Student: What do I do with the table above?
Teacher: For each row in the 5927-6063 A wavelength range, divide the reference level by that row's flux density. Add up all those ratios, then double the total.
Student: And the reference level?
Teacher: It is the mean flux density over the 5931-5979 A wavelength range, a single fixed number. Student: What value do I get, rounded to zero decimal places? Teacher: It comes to 65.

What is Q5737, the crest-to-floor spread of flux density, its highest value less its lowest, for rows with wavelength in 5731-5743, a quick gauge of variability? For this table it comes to 2.1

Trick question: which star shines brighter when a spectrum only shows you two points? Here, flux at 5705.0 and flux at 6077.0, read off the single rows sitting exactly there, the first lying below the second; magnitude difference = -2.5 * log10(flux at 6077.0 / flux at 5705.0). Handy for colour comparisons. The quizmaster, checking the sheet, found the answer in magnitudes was -0.18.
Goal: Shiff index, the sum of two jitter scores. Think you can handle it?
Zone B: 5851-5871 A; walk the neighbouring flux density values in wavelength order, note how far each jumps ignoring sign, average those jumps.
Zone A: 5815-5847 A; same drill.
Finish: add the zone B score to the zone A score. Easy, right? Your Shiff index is 2.9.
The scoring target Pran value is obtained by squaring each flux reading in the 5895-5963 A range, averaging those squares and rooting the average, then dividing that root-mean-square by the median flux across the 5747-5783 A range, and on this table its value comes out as 0.90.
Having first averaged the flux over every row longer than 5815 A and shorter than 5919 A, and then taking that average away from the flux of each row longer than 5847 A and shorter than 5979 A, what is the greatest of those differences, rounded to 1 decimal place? 8.0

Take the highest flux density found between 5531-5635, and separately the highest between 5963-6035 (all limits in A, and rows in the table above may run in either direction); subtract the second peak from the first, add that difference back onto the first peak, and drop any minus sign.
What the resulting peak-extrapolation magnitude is 47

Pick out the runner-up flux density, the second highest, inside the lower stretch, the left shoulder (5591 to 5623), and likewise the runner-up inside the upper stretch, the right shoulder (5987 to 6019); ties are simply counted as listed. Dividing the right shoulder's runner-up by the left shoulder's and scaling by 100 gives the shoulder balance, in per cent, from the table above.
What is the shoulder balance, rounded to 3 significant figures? 122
